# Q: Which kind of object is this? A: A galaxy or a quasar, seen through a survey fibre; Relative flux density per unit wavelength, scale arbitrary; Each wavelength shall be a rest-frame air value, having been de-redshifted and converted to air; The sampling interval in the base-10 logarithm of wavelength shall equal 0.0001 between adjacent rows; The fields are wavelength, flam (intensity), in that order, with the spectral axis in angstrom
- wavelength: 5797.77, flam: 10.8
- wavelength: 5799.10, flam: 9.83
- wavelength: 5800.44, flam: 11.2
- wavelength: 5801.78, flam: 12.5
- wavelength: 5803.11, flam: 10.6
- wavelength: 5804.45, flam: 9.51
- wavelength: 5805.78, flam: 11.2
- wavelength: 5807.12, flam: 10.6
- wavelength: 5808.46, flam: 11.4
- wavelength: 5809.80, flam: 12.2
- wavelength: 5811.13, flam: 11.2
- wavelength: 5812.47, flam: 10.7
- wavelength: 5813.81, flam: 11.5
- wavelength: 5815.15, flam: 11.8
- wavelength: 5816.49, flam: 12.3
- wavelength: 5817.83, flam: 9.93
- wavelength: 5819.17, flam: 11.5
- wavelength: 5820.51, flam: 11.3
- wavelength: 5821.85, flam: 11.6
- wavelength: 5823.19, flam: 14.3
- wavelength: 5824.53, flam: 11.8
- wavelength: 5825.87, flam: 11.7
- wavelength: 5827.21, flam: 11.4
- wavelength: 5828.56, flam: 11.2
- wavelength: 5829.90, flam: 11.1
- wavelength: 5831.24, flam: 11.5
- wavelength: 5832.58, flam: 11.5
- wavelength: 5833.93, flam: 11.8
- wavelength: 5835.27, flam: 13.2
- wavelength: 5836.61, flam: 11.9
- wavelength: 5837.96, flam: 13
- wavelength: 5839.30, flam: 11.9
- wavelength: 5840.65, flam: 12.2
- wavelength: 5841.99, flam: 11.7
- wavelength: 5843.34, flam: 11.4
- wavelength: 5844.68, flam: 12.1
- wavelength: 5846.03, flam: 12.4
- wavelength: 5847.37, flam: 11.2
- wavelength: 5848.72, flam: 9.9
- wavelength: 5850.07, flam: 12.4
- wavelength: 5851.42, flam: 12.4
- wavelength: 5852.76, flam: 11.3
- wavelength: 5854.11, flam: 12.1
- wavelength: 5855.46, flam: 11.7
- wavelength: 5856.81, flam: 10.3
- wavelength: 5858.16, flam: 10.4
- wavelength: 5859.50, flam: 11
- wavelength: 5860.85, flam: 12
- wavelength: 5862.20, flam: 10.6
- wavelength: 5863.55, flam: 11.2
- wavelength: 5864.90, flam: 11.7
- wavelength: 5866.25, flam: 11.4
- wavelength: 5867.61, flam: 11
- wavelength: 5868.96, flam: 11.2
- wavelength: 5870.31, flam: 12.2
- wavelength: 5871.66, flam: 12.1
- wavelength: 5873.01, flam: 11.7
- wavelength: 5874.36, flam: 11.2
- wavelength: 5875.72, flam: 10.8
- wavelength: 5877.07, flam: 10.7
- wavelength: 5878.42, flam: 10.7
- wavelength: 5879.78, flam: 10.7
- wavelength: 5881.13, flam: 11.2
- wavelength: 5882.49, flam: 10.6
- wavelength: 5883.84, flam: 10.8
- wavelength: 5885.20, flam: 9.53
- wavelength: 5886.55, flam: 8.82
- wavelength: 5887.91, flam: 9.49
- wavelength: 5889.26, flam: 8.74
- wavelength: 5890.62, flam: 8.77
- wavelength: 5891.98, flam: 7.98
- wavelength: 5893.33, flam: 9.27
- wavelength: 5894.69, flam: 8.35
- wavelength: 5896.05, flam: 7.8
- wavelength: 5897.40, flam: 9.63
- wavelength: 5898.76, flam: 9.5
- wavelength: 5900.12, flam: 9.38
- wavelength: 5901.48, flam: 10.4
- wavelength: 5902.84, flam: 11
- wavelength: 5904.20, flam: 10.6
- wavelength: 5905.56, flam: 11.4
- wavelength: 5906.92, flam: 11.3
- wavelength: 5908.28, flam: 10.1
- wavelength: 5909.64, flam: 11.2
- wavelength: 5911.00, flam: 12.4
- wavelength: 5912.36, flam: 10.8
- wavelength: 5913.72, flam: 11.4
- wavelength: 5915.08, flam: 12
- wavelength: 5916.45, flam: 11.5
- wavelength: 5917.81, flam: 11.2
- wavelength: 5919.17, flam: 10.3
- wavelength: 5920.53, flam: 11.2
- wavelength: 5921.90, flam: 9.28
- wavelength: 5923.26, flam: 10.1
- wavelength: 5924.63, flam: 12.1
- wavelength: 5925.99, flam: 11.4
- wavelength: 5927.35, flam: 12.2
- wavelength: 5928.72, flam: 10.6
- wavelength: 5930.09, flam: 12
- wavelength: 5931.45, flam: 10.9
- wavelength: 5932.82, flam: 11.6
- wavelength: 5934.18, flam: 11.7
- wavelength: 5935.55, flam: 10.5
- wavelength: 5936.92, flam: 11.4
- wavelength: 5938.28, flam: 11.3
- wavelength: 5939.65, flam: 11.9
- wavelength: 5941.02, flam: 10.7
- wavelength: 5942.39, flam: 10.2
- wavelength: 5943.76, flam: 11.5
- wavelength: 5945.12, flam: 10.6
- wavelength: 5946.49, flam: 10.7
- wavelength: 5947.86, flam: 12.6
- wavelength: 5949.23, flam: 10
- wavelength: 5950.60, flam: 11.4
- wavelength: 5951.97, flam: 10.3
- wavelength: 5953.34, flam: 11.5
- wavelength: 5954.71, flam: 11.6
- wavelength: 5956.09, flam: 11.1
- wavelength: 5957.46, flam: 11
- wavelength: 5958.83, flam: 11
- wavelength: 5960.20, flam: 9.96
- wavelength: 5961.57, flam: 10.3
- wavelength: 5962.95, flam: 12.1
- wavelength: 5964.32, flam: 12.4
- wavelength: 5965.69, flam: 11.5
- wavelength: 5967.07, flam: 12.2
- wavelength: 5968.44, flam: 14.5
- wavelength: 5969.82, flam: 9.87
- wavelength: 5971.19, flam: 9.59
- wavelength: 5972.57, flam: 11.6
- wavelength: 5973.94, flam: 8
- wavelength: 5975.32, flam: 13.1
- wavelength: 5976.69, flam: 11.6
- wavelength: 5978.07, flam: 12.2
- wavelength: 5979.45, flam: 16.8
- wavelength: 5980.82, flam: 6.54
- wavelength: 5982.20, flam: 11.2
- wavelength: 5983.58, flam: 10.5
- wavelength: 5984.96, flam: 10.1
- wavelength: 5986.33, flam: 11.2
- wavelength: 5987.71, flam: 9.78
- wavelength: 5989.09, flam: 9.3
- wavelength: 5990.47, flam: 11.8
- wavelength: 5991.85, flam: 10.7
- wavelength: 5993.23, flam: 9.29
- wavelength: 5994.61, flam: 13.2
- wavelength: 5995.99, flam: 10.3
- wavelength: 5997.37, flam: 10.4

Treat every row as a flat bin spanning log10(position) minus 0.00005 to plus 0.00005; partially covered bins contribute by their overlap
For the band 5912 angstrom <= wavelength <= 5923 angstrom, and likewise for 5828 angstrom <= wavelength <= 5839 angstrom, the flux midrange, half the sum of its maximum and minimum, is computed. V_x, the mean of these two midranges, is 11.4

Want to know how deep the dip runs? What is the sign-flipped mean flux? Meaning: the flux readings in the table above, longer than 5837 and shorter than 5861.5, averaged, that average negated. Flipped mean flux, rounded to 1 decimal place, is -11.6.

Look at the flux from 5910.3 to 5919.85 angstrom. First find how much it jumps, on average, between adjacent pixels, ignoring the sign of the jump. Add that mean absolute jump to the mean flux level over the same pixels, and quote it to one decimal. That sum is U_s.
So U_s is 12.1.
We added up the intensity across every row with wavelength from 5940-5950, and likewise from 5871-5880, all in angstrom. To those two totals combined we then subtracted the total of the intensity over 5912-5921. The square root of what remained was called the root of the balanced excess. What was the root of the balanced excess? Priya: 8.71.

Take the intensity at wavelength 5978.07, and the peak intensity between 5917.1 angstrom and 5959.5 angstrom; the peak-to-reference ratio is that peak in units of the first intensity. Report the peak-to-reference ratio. 1.03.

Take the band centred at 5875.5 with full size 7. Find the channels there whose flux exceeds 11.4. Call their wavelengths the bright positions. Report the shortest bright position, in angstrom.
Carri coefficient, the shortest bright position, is 5873.01 angstrom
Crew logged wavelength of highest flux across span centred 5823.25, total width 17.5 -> 5823.19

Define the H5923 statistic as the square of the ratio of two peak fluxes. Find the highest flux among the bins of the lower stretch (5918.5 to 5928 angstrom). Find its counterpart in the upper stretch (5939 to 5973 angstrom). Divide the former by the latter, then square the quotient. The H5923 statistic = 0.71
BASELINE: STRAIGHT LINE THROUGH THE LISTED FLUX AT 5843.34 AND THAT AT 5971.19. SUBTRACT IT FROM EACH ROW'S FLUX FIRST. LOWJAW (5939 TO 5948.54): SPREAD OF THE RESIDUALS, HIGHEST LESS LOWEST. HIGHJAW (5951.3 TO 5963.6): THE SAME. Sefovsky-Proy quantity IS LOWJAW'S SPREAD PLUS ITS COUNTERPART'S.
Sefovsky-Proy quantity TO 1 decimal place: 4.7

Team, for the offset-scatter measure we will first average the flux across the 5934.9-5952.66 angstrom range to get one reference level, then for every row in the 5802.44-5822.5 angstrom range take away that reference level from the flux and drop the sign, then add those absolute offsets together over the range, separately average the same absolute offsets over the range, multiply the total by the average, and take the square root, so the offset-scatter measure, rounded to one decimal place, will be 2.5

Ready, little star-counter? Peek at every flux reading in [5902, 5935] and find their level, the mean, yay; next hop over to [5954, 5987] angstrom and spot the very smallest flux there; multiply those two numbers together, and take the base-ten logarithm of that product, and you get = 1.86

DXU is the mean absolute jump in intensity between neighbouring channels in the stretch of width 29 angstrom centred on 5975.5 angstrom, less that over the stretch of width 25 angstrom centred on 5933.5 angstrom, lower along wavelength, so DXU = 1.4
